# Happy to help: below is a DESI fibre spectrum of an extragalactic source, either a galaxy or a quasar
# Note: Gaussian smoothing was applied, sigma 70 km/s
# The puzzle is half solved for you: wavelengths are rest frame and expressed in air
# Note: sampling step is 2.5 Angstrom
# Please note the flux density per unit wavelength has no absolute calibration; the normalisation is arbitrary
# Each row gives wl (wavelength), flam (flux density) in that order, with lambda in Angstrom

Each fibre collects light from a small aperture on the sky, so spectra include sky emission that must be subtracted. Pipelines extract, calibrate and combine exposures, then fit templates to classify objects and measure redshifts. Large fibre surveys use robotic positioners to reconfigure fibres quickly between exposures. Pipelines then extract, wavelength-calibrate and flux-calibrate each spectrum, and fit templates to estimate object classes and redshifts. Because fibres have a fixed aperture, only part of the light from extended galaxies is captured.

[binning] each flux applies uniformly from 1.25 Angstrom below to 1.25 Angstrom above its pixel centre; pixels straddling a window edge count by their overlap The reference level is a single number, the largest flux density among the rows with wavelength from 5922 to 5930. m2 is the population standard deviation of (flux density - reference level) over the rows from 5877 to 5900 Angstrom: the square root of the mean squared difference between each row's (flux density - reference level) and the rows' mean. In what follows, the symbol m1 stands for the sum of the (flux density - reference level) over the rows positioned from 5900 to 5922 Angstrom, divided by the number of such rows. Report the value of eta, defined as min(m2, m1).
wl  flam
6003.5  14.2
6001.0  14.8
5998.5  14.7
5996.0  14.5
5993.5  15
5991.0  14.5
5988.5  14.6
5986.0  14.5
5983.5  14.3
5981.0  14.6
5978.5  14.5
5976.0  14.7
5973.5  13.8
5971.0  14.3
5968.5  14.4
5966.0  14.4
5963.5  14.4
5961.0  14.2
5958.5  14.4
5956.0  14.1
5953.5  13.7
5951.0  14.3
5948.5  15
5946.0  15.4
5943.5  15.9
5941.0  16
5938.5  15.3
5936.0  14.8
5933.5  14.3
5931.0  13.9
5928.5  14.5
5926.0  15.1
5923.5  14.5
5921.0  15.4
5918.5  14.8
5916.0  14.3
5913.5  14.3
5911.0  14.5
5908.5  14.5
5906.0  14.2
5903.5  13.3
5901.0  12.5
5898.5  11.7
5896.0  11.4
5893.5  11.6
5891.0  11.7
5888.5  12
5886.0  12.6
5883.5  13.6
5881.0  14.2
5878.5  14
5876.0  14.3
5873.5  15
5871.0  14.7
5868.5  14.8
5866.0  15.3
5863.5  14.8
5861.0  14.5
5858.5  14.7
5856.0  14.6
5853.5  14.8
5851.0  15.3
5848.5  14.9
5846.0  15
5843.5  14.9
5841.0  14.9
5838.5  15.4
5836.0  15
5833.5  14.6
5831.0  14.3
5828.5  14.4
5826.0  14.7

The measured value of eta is -0.90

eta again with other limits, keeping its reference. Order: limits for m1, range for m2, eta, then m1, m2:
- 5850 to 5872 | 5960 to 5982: -0.27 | -0.3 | 0.24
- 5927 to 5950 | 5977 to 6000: -0.09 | -0.1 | 0.18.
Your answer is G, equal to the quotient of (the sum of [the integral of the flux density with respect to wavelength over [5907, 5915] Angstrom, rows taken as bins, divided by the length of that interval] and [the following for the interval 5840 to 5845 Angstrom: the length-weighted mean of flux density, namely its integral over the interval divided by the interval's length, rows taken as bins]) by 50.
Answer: 0.587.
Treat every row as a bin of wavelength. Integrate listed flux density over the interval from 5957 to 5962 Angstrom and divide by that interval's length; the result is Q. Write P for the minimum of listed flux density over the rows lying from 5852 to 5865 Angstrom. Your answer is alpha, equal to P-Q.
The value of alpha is 0.2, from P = 14.5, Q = 14.3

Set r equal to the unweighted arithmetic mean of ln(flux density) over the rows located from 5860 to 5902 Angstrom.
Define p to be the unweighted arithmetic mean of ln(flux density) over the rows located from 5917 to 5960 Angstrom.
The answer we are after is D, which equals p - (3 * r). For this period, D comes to -5.09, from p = 2.69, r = 2.594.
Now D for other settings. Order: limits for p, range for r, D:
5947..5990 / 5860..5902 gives -5.12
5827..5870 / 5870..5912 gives -5.05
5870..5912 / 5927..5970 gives -5.47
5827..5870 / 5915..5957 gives -5.38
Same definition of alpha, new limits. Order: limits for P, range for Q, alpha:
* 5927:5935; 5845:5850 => -1.1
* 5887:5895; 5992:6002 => -3.1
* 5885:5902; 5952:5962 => -2.7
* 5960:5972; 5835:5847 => -0.8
